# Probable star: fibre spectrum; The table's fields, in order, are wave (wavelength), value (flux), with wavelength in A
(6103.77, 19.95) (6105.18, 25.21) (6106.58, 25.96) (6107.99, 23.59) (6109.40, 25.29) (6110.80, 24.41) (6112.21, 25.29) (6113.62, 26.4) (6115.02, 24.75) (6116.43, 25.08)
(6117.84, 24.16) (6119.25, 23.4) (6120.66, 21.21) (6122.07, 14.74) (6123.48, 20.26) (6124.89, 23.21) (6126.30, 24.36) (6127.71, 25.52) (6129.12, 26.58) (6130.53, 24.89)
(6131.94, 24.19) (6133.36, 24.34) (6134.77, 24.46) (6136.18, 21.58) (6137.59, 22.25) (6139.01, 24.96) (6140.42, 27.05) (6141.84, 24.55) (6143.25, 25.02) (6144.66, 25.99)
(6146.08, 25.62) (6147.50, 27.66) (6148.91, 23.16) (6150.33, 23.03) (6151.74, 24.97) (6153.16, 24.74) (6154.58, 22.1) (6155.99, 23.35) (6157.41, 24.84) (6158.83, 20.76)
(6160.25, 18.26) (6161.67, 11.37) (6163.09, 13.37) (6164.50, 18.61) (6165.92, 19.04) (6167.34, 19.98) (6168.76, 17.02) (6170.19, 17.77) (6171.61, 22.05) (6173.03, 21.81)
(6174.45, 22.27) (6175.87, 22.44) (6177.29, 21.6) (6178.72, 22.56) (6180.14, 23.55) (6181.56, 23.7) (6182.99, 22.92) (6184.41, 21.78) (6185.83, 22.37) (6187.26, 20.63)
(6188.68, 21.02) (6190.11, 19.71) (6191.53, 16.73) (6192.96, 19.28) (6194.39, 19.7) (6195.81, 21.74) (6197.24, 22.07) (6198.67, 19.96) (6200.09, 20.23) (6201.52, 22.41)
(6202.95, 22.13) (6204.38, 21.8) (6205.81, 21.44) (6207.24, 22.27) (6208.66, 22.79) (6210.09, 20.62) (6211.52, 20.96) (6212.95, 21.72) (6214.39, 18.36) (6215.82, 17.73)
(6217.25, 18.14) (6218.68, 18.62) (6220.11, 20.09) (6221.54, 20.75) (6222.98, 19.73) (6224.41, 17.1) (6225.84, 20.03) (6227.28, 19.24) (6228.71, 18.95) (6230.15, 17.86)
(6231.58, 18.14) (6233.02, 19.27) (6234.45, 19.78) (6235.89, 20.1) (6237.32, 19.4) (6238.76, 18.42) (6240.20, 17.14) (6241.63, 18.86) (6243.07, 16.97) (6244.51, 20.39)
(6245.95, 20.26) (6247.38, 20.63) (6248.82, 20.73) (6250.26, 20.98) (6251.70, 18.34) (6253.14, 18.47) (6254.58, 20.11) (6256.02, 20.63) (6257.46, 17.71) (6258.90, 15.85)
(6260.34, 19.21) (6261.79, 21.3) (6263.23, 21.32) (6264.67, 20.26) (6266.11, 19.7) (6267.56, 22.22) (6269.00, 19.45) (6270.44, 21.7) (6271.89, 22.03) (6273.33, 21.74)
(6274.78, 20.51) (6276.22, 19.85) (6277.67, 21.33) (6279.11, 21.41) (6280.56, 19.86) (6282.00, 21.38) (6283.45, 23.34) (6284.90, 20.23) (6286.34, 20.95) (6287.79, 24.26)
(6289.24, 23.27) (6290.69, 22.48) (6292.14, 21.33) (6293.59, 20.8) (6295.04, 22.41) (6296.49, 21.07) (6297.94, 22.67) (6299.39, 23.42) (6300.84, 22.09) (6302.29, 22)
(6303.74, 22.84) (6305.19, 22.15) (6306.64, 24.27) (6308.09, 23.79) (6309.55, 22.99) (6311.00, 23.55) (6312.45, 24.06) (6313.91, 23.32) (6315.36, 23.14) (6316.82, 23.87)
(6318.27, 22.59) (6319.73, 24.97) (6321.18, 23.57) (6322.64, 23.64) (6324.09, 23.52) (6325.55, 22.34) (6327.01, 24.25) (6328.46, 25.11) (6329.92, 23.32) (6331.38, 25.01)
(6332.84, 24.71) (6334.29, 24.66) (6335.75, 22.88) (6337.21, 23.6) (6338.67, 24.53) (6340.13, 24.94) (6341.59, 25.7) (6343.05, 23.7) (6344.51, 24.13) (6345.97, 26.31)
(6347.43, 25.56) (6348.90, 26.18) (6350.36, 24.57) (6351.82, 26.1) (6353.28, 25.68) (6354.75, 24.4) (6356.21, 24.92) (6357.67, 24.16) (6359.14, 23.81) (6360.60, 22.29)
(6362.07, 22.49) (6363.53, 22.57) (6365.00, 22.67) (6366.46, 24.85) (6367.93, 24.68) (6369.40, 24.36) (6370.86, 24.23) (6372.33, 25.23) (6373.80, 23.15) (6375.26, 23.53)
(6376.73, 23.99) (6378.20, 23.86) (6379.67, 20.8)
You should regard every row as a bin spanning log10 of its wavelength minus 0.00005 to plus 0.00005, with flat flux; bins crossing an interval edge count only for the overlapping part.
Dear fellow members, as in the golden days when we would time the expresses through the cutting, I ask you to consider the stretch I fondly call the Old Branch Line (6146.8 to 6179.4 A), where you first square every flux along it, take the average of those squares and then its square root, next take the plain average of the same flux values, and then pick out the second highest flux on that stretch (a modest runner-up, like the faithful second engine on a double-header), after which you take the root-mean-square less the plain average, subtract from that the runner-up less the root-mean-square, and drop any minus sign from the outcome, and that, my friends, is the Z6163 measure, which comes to 3.3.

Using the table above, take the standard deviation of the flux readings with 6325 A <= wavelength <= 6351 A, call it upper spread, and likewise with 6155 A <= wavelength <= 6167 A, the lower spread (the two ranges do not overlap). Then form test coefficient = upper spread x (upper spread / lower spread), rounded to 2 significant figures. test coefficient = 0.26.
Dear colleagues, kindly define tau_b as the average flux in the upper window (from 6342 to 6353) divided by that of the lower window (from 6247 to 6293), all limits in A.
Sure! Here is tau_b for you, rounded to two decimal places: 1.22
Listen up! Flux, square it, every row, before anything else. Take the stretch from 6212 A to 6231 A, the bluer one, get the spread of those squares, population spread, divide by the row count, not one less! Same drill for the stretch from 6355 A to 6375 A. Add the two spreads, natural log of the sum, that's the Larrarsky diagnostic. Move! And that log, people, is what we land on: 4.57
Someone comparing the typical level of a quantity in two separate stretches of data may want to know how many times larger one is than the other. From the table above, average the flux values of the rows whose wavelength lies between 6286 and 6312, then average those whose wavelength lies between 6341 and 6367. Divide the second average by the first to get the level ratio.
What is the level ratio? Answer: 1.08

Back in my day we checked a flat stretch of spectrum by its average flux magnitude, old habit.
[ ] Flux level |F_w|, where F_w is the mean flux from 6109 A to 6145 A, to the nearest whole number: 24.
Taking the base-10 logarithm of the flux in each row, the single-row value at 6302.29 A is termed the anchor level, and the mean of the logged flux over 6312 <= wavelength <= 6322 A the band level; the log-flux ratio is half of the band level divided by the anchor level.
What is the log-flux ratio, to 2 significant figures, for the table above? 0.51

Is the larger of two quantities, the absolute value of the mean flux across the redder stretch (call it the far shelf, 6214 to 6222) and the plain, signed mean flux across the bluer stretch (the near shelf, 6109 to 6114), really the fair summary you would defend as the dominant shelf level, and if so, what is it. 25.3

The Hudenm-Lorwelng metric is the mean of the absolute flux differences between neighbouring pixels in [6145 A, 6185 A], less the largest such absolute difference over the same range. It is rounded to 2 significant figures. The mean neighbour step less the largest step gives -5.0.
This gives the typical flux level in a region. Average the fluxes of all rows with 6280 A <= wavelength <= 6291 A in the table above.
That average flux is 22.0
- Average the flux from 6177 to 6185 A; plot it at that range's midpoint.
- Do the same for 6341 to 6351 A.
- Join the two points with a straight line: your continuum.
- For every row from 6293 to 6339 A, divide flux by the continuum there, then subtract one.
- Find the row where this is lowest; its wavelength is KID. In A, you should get 6293.59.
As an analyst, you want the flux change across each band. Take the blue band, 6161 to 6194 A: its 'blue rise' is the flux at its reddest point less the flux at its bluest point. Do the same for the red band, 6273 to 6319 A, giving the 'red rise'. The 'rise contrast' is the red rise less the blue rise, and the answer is -7.1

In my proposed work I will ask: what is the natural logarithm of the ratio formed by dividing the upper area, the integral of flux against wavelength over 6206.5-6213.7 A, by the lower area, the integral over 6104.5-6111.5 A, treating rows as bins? -0.1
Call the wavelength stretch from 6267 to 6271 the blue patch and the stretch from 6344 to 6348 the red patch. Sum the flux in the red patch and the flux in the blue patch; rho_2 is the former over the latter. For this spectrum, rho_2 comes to 1.2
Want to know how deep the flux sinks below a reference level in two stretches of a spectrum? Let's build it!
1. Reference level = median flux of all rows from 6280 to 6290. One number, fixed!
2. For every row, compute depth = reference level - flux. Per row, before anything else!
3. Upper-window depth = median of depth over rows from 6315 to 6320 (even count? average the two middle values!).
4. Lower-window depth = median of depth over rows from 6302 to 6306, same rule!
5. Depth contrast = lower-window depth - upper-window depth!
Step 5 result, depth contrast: 1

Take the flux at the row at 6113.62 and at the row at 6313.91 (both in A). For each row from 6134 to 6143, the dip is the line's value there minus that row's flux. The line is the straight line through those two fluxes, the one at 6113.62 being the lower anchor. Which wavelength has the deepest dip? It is 6136.18 A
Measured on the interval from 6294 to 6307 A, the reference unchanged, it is 6296.49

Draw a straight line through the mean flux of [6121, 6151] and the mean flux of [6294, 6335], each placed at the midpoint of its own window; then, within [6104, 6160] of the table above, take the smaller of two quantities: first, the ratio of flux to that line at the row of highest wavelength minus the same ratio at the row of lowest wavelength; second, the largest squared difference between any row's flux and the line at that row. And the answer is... -0.18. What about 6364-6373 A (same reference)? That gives 0.11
